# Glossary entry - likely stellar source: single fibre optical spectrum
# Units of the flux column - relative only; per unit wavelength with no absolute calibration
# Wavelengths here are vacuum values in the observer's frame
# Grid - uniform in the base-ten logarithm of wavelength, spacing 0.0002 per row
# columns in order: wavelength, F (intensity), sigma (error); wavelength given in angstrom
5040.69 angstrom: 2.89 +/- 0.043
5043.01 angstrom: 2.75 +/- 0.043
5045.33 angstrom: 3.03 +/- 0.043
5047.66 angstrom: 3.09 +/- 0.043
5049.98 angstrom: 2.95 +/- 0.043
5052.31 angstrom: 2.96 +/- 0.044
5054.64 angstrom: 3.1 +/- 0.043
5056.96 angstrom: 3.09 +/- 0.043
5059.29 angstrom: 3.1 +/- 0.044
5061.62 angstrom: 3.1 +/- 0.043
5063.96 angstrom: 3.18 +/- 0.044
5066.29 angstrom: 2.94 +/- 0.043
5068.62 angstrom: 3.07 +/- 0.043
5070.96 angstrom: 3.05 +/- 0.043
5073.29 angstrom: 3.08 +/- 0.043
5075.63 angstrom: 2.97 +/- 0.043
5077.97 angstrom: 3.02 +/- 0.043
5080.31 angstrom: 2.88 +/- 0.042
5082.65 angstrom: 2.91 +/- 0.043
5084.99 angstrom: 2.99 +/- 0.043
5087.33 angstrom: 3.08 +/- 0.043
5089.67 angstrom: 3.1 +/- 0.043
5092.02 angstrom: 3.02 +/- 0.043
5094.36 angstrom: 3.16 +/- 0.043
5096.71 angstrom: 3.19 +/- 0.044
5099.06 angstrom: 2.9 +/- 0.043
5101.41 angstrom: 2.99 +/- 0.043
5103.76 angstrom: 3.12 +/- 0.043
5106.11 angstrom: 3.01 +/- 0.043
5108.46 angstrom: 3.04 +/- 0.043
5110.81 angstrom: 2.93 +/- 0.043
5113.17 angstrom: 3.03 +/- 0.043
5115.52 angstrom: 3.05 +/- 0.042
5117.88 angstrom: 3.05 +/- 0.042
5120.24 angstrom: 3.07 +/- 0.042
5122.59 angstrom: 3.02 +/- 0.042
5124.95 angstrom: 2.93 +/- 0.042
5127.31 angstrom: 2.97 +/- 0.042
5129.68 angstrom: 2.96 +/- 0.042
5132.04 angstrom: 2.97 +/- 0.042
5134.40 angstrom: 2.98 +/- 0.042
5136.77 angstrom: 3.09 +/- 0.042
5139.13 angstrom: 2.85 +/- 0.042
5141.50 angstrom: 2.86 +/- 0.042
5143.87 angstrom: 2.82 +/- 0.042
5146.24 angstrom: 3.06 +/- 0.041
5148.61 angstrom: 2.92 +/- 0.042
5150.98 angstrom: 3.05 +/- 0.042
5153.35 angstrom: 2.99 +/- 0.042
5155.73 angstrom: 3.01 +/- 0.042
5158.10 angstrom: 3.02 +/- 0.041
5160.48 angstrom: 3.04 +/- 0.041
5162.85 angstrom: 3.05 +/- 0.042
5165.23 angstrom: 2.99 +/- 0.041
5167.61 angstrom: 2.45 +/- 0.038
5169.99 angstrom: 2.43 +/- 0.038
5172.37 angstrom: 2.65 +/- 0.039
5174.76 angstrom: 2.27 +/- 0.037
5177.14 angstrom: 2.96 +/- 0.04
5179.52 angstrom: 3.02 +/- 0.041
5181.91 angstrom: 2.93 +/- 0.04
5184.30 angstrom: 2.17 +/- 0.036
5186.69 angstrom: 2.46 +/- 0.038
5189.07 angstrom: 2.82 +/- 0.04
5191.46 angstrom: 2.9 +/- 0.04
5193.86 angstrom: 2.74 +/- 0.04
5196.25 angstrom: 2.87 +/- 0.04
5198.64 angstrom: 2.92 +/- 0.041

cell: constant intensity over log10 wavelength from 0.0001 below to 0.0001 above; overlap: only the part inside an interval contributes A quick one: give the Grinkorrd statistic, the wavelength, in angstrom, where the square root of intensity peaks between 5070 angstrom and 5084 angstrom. 5073.29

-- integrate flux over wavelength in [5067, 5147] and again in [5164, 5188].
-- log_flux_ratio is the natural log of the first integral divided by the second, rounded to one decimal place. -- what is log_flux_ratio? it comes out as 1.3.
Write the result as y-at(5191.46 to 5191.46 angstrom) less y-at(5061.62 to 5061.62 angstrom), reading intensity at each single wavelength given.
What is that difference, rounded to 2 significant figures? -0.20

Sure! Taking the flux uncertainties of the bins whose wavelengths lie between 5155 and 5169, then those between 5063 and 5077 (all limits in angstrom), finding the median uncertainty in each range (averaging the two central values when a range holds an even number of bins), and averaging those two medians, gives 0.0420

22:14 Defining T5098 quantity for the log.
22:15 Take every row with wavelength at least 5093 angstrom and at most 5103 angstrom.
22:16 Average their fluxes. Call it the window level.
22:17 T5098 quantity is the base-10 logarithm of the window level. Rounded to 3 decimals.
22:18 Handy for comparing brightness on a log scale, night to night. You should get 0.486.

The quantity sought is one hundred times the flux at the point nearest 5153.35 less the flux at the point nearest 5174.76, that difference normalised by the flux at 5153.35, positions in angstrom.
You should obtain 24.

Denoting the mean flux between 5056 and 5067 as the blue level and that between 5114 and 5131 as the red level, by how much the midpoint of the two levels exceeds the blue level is -0.04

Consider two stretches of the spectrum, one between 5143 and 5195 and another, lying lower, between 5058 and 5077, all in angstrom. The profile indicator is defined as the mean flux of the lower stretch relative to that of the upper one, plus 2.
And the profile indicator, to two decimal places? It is 3.09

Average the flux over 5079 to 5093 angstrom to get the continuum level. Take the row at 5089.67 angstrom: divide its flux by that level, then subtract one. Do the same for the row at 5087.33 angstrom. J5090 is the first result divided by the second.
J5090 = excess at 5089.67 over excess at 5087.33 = 1.2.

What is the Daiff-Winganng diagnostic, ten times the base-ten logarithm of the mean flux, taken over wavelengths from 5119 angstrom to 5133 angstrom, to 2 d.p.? 4.75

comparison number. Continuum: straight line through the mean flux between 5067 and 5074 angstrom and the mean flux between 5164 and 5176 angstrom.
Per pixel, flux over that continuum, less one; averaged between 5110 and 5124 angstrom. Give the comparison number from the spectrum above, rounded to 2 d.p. 0.07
